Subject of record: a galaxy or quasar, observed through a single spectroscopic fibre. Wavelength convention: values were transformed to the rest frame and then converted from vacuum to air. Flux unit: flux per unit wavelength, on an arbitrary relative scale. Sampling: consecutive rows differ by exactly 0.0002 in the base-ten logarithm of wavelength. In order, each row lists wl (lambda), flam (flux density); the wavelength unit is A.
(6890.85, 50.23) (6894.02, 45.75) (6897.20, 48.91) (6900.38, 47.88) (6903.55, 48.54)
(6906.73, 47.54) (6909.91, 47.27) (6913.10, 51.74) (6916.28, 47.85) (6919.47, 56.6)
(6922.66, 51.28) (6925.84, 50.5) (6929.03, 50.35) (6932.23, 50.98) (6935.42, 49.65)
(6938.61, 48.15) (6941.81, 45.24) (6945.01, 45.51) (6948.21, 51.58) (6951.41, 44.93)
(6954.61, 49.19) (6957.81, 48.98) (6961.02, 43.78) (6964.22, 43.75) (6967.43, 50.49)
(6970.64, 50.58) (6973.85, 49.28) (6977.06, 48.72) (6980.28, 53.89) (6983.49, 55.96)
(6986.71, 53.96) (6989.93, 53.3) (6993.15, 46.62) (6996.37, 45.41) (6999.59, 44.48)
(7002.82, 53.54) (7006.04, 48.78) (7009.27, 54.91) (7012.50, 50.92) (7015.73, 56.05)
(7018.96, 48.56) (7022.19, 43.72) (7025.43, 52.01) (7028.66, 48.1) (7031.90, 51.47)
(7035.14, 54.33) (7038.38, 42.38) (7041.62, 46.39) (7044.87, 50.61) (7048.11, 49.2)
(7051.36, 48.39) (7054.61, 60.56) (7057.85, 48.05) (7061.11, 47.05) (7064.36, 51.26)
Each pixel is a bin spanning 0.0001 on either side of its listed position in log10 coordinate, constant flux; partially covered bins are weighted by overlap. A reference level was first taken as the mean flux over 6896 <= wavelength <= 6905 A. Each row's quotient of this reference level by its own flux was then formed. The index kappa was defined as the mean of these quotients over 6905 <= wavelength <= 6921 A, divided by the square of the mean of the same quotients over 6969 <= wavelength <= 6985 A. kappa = 1.10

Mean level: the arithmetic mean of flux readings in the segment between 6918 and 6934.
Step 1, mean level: 51.9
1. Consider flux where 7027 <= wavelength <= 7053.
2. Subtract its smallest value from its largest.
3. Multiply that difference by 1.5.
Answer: 18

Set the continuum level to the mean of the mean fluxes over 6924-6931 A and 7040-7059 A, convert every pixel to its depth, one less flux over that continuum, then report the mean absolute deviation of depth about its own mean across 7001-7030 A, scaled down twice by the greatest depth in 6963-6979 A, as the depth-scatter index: 3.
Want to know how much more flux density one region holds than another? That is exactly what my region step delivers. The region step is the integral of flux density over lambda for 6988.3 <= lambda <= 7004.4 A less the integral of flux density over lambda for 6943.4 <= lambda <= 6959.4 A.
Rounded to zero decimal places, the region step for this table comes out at 15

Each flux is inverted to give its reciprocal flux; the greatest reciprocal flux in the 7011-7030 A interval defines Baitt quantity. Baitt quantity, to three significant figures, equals 0.0229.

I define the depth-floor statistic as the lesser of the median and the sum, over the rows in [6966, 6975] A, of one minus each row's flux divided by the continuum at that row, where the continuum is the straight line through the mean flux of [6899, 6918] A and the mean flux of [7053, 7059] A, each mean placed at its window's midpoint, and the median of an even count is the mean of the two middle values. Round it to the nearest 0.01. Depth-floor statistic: 0.01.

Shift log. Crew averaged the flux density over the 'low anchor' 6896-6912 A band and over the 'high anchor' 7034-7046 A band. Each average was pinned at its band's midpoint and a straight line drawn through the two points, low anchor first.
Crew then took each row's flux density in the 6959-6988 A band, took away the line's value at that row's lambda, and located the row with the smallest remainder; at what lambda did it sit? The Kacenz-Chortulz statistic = 6964.22 A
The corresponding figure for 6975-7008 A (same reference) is 6999.59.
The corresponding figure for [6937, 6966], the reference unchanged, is 6964.22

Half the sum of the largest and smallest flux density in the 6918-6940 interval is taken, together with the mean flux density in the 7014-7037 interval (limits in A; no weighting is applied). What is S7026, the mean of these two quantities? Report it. 51.5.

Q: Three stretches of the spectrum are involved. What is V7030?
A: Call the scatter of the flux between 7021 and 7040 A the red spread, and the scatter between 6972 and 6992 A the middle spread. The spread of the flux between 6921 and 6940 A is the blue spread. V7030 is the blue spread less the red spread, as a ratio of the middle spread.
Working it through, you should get -1.3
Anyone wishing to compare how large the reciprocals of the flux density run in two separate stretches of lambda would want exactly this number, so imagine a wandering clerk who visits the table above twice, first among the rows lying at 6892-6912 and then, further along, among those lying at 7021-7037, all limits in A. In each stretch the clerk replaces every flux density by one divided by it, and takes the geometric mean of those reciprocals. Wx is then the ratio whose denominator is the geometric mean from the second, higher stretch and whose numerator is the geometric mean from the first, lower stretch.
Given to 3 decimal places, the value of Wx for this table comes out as 1.045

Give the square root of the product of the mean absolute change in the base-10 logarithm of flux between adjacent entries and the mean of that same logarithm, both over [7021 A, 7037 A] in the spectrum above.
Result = 0.26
